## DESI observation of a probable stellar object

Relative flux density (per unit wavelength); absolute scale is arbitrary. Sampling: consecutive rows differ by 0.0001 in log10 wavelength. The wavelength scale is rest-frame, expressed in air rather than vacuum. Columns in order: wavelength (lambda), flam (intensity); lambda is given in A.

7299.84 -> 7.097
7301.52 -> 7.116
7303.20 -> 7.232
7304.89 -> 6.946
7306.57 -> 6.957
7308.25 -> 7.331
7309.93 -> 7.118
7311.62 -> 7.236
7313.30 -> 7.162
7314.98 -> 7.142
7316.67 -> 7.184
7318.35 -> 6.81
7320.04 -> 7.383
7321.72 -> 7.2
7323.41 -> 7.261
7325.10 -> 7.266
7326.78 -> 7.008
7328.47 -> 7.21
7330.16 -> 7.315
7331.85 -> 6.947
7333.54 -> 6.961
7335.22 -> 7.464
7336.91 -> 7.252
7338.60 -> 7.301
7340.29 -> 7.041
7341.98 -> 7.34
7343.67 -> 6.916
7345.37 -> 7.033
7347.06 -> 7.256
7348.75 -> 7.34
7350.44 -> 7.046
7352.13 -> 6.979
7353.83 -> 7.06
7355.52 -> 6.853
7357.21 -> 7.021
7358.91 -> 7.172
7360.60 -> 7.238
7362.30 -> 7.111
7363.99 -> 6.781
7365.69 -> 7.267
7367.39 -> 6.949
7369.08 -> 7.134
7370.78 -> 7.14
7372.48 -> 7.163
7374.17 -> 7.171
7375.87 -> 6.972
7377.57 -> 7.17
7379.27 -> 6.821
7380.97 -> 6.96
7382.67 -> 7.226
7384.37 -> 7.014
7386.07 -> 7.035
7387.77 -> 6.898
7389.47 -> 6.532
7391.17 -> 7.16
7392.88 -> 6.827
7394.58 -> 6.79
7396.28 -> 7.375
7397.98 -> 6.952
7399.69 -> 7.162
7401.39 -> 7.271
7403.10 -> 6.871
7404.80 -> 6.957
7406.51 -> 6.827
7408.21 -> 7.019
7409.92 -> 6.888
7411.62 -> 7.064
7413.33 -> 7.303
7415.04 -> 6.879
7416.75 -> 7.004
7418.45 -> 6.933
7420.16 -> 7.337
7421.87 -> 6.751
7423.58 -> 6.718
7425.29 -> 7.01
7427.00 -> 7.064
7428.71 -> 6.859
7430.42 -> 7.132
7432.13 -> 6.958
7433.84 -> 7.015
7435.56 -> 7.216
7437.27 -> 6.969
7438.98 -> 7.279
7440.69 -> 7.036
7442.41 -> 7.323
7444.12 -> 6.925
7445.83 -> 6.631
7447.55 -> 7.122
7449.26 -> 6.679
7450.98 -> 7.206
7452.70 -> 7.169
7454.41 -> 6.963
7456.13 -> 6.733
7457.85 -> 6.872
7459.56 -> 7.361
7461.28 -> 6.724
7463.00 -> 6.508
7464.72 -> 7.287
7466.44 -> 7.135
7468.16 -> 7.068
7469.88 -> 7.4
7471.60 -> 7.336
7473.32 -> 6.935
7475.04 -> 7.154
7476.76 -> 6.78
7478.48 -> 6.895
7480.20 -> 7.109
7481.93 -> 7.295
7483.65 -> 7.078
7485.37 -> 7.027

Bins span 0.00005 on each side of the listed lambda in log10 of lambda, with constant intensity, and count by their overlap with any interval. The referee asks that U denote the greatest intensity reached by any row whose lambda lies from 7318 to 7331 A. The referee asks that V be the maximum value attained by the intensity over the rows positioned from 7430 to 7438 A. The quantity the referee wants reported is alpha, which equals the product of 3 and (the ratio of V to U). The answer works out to 2.93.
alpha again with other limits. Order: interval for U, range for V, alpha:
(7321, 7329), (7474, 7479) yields 2.95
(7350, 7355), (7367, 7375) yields 3.05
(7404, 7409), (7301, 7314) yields 3.13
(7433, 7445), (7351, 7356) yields 2.89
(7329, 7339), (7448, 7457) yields 2.90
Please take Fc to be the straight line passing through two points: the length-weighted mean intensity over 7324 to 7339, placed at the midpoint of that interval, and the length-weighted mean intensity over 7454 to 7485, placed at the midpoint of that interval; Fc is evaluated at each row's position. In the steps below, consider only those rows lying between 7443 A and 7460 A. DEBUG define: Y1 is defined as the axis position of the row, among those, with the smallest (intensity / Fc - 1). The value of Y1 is 7445.83 A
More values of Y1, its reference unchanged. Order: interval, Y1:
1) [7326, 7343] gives 7331.85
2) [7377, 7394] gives 7389.47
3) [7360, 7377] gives 7363.99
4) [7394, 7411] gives 7394.58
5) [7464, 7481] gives 7476.76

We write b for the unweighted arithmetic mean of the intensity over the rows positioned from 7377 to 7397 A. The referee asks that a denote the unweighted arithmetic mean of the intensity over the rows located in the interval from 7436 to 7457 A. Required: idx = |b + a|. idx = 13.99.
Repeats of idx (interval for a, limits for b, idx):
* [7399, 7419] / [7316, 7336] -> 14.18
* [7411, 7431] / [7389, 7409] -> 13.98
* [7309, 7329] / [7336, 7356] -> 14.28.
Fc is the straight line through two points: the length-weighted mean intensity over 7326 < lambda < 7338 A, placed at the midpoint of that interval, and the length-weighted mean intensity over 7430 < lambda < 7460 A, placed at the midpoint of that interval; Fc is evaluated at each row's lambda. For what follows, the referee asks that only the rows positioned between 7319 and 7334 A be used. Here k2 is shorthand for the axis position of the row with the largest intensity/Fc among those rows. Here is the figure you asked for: 7320.04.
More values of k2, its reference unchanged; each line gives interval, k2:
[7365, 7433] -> 7396.28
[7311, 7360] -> 7335.22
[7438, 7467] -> 7459.56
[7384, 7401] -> 7396.28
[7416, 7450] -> 7442.41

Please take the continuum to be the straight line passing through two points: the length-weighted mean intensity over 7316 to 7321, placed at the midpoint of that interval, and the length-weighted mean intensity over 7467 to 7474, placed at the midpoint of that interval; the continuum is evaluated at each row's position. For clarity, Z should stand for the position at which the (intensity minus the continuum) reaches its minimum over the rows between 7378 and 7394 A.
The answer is 7389.47 A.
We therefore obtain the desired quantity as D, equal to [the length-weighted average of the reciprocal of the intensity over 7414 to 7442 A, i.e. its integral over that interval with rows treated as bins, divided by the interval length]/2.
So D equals 0.0713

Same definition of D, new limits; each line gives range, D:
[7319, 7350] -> 0.0696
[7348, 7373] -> 0.0706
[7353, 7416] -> 0.0712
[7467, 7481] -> 0.0707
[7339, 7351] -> 0.0700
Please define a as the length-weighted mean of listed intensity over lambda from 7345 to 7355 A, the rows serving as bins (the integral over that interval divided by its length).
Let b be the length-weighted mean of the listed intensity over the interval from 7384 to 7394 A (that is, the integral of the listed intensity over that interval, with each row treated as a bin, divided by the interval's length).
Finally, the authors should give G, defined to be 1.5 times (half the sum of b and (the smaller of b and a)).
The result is 10.35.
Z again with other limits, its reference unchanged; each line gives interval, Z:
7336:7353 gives 7343.67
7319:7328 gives 7326.78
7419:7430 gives 7423.58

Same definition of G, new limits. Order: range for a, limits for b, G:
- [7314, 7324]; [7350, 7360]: 10.54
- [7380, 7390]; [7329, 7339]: 10.62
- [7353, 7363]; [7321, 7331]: 10.71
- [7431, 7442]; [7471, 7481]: 10.55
